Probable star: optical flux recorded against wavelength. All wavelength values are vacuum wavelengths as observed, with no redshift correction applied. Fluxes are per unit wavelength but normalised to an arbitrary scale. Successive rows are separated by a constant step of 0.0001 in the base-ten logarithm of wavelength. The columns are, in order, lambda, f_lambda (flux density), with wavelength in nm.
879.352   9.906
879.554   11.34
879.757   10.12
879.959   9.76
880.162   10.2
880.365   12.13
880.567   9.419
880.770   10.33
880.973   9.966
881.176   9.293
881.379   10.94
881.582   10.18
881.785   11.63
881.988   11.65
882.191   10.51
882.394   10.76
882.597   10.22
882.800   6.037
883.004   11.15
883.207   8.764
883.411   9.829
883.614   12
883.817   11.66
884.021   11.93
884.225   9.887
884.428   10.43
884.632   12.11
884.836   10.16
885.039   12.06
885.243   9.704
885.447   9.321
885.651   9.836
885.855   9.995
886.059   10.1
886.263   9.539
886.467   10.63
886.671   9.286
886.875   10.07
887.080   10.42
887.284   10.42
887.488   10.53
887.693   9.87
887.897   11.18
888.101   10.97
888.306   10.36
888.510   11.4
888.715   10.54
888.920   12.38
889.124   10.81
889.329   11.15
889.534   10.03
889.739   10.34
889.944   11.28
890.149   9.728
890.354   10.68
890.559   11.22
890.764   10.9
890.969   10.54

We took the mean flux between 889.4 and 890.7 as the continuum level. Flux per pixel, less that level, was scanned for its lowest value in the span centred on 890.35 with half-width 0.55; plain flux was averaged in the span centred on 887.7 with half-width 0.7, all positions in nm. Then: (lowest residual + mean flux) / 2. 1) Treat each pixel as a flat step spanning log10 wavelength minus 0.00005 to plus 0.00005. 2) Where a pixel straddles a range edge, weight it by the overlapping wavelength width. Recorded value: 4.9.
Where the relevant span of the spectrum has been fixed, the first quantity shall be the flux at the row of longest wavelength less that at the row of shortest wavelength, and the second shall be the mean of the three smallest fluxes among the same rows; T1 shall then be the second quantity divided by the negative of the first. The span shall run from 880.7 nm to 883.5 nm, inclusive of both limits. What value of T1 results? 16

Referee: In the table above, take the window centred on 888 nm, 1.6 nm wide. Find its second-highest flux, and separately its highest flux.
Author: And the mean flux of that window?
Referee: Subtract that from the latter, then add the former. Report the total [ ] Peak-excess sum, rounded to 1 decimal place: 11.9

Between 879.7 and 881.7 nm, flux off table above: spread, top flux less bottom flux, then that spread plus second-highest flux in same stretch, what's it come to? 13.8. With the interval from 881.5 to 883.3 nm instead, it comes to 17.2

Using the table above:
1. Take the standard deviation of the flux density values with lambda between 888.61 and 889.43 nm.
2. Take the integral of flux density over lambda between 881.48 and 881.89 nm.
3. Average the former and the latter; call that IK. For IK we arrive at 2.6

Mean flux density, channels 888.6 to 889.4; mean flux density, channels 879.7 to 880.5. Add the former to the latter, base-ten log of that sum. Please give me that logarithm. 1.34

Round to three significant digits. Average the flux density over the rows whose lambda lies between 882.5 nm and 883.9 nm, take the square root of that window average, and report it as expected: 3.15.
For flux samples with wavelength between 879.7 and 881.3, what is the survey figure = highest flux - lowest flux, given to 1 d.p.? 2.8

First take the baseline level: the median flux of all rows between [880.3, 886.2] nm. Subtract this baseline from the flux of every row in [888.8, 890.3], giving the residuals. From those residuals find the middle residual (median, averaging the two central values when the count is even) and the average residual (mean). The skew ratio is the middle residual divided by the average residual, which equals 1.0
